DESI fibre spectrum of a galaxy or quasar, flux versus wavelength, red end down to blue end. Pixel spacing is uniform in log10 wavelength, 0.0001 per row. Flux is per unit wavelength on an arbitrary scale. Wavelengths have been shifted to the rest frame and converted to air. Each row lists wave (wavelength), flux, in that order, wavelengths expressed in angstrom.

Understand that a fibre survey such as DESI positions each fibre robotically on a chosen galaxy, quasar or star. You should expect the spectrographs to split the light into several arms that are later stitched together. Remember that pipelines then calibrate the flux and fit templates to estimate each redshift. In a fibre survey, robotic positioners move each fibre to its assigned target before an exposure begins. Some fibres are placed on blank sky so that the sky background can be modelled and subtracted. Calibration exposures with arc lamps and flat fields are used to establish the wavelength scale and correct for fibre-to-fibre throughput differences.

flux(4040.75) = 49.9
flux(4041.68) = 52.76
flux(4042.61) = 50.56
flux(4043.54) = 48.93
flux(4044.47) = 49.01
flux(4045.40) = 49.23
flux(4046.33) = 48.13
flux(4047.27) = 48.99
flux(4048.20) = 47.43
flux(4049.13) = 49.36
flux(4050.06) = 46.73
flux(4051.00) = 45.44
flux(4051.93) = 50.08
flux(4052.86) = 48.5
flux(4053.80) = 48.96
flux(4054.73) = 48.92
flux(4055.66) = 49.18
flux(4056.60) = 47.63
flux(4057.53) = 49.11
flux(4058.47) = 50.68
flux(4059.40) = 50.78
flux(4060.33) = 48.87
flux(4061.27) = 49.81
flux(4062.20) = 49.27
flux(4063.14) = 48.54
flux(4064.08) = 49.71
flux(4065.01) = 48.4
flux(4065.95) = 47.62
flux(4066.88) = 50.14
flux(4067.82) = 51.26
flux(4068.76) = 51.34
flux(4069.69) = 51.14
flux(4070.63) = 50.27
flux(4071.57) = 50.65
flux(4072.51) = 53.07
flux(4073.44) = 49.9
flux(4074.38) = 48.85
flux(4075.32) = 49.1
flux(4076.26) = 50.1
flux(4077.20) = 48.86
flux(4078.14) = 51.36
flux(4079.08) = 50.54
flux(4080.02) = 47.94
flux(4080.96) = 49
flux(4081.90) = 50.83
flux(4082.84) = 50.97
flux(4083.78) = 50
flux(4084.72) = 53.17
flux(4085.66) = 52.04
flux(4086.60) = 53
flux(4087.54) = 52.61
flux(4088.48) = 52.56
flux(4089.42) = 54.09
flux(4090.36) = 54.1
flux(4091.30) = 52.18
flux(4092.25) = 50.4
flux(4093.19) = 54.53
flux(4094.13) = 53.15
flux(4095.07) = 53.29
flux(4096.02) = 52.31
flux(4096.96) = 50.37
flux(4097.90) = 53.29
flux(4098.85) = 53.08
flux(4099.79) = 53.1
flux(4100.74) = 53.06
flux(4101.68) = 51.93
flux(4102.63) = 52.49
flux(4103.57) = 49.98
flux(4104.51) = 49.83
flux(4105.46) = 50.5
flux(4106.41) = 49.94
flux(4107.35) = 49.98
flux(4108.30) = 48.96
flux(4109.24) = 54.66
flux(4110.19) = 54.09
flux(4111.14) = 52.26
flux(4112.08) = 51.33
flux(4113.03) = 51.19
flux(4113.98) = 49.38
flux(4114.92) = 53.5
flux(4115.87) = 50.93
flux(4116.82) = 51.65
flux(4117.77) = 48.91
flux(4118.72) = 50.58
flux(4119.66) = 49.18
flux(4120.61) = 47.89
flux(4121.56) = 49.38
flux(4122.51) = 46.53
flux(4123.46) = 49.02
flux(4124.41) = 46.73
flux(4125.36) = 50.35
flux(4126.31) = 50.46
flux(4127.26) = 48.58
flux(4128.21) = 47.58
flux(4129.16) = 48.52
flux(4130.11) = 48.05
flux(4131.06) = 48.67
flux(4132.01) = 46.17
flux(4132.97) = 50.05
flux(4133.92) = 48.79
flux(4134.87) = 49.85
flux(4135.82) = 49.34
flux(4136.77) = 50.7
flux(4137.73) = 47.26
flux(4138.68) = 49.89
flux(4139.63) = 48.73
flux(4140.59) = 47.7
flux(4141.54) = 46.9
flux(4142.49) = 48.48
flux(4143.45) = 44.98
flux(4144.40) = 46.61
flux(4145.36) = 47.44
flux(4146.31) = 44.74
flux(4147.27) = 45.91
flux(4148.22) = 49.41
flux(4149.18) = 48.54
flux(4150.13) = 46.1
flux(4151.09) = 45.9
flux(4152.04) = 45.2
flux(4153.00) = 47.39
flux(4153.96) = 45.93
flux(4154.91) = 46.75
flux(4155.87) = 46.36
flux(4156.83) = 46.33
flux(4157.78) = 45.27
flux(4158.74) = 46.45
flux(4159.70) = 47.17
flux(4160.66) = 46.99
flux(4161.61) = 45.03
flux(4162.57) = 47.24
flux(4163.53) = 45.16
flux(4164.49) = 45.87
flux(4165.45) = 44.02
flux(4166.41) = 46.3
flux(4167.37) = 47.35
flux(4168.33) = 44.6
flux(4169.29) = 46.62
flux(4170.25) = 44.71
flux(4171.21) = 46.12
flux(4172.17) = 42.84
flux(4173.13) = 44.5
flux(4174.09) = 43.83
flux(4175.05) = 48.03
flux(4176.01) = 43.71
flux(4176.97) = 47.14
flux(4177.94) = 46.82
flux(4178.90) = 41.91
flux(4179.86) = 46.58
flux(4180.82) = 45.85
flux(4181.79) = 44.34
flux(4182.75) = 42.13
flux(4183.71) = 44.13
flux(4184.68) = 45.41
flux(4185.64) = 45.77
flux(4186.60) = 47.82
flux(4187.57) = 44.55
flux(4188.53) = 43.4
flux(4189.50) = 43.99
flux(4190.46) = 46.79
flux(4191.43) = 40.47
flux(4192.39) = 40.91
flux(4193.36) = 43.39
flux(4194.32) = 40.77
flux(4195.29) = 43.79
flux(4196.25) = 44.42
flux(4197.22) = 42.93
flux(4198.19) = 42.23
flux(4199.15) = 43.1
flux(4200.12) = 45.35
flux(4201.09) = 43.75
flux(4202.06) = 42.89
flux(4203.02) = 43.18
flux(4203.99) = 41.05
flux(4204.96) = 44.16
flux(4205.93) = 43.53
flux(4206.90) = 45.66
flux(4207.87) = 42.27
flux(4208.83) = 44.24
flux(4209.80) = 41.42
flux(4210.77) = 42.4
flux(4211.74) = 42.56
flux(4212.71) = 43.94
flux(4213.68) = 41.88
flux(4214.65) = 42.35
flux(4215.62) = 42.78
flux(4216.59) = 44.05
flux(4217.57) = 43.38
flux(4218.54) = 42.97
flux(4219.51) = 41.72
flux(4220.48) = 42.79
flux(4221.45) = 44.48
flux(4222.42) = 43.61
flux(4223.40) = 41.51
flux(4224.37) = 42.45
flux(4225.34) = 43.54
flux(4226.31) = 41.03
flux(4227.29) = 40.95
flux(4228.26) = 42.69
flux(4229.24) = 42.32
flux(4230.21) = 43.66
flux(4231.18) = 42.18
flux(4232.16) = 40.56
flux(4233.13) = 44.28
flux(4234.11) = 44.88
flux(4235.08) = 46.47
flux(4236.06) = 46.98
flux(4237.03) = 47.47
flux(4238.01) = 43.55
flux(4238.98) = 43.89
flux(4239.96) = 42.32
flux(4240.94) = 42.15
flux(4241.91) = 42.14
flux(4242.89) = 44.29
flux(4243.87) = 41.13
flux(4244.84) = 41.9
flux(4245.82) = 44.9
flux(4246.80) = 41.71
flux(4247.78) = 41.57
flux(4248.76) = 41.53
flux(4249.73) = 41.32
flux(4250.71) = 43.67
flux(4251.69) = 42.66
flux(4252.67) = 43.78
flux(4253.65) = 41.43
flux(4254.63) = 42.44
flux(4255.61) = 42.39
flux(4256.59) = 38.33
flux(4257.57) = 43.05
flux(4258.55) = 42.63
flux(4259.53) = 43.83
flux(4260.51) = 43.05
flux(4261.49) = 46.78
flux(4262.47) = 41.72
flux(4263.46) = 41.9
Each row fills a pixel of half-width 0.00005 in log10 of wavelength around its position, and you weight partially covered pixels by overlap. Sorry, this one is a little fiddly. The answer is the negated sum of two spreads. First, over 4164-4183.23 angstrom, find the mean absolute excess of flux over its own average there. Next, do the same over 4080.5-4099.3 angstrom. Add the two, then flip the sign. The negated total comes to -2.7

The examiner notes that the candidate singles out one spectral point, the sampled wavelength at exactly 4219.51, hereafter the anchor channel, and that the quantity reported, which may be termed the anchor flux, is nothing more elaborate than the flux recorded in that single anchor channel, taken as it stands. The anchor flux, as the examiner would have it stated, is 41.72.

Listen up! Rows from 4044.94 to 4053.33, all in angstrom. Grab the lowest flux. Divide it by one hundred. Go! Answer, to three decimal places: 0.454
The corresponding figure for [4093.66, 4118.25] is 0.489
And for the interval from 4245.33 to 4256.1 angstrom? 0.413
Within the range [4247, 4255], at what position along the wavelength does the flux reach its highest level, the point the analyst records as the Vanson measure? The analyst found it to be 4252.67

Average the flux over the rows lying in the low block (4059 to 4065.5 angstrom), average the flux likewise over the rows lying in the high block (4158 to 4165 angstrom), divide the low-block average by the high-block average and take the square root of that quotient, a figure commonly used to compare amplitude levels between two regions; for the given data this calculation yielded 1.03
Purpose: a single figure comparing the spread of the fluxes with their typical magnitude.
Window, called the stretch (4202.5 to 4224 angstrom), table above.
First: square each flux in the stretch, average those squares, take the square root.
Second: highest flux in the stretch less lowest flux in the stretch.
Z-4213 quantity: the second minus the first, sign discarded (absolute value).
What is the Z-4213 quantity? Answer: 38.4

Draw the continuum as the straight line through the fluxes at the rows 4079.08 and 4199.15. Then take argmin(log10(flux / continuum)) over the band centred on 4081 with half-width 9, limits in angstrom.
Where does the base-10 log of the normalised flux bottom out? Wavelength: 4080.02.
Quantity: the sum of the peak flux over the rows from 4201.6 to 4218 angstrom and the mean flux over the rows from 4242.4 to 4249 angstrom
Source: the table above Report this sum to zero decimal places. 88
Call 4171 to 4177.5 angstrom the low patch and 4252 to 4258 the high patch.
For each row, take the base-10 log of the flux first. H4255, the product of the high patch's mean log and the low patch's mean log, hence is 2.68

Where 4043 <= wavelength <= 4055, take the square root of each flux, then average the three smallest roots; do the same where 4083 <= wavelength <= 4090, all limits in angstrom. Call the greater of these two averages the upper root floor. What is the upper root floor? 7.2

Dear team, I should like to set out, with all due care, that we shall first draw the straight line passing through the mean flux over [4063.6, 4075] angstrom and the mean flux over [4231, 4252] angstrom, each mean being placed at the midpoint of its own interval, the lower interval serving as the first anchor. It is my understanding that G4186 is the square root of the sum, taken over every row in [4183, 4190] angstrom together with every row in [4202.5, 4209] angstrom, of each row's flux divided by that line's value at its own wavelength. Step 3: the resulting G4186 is 3.71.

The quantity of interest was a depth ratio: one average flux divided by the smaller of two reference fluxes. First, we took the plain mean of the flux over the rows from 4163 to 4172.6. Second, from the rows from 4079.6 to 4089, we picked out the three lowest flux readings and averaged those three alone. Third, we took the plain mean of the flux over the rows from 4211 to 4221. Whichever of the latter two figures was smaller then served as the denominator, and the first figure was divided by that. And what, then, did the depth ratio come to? 1.06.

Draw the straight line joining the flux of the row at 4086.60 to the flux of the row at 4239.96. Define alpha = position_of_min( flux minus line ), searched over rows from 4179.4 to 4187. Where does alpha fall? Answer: 4182.75 angstrom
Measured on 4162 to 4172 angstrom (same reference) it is 4165.45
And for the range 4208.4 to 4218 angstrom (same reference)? 4209.80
